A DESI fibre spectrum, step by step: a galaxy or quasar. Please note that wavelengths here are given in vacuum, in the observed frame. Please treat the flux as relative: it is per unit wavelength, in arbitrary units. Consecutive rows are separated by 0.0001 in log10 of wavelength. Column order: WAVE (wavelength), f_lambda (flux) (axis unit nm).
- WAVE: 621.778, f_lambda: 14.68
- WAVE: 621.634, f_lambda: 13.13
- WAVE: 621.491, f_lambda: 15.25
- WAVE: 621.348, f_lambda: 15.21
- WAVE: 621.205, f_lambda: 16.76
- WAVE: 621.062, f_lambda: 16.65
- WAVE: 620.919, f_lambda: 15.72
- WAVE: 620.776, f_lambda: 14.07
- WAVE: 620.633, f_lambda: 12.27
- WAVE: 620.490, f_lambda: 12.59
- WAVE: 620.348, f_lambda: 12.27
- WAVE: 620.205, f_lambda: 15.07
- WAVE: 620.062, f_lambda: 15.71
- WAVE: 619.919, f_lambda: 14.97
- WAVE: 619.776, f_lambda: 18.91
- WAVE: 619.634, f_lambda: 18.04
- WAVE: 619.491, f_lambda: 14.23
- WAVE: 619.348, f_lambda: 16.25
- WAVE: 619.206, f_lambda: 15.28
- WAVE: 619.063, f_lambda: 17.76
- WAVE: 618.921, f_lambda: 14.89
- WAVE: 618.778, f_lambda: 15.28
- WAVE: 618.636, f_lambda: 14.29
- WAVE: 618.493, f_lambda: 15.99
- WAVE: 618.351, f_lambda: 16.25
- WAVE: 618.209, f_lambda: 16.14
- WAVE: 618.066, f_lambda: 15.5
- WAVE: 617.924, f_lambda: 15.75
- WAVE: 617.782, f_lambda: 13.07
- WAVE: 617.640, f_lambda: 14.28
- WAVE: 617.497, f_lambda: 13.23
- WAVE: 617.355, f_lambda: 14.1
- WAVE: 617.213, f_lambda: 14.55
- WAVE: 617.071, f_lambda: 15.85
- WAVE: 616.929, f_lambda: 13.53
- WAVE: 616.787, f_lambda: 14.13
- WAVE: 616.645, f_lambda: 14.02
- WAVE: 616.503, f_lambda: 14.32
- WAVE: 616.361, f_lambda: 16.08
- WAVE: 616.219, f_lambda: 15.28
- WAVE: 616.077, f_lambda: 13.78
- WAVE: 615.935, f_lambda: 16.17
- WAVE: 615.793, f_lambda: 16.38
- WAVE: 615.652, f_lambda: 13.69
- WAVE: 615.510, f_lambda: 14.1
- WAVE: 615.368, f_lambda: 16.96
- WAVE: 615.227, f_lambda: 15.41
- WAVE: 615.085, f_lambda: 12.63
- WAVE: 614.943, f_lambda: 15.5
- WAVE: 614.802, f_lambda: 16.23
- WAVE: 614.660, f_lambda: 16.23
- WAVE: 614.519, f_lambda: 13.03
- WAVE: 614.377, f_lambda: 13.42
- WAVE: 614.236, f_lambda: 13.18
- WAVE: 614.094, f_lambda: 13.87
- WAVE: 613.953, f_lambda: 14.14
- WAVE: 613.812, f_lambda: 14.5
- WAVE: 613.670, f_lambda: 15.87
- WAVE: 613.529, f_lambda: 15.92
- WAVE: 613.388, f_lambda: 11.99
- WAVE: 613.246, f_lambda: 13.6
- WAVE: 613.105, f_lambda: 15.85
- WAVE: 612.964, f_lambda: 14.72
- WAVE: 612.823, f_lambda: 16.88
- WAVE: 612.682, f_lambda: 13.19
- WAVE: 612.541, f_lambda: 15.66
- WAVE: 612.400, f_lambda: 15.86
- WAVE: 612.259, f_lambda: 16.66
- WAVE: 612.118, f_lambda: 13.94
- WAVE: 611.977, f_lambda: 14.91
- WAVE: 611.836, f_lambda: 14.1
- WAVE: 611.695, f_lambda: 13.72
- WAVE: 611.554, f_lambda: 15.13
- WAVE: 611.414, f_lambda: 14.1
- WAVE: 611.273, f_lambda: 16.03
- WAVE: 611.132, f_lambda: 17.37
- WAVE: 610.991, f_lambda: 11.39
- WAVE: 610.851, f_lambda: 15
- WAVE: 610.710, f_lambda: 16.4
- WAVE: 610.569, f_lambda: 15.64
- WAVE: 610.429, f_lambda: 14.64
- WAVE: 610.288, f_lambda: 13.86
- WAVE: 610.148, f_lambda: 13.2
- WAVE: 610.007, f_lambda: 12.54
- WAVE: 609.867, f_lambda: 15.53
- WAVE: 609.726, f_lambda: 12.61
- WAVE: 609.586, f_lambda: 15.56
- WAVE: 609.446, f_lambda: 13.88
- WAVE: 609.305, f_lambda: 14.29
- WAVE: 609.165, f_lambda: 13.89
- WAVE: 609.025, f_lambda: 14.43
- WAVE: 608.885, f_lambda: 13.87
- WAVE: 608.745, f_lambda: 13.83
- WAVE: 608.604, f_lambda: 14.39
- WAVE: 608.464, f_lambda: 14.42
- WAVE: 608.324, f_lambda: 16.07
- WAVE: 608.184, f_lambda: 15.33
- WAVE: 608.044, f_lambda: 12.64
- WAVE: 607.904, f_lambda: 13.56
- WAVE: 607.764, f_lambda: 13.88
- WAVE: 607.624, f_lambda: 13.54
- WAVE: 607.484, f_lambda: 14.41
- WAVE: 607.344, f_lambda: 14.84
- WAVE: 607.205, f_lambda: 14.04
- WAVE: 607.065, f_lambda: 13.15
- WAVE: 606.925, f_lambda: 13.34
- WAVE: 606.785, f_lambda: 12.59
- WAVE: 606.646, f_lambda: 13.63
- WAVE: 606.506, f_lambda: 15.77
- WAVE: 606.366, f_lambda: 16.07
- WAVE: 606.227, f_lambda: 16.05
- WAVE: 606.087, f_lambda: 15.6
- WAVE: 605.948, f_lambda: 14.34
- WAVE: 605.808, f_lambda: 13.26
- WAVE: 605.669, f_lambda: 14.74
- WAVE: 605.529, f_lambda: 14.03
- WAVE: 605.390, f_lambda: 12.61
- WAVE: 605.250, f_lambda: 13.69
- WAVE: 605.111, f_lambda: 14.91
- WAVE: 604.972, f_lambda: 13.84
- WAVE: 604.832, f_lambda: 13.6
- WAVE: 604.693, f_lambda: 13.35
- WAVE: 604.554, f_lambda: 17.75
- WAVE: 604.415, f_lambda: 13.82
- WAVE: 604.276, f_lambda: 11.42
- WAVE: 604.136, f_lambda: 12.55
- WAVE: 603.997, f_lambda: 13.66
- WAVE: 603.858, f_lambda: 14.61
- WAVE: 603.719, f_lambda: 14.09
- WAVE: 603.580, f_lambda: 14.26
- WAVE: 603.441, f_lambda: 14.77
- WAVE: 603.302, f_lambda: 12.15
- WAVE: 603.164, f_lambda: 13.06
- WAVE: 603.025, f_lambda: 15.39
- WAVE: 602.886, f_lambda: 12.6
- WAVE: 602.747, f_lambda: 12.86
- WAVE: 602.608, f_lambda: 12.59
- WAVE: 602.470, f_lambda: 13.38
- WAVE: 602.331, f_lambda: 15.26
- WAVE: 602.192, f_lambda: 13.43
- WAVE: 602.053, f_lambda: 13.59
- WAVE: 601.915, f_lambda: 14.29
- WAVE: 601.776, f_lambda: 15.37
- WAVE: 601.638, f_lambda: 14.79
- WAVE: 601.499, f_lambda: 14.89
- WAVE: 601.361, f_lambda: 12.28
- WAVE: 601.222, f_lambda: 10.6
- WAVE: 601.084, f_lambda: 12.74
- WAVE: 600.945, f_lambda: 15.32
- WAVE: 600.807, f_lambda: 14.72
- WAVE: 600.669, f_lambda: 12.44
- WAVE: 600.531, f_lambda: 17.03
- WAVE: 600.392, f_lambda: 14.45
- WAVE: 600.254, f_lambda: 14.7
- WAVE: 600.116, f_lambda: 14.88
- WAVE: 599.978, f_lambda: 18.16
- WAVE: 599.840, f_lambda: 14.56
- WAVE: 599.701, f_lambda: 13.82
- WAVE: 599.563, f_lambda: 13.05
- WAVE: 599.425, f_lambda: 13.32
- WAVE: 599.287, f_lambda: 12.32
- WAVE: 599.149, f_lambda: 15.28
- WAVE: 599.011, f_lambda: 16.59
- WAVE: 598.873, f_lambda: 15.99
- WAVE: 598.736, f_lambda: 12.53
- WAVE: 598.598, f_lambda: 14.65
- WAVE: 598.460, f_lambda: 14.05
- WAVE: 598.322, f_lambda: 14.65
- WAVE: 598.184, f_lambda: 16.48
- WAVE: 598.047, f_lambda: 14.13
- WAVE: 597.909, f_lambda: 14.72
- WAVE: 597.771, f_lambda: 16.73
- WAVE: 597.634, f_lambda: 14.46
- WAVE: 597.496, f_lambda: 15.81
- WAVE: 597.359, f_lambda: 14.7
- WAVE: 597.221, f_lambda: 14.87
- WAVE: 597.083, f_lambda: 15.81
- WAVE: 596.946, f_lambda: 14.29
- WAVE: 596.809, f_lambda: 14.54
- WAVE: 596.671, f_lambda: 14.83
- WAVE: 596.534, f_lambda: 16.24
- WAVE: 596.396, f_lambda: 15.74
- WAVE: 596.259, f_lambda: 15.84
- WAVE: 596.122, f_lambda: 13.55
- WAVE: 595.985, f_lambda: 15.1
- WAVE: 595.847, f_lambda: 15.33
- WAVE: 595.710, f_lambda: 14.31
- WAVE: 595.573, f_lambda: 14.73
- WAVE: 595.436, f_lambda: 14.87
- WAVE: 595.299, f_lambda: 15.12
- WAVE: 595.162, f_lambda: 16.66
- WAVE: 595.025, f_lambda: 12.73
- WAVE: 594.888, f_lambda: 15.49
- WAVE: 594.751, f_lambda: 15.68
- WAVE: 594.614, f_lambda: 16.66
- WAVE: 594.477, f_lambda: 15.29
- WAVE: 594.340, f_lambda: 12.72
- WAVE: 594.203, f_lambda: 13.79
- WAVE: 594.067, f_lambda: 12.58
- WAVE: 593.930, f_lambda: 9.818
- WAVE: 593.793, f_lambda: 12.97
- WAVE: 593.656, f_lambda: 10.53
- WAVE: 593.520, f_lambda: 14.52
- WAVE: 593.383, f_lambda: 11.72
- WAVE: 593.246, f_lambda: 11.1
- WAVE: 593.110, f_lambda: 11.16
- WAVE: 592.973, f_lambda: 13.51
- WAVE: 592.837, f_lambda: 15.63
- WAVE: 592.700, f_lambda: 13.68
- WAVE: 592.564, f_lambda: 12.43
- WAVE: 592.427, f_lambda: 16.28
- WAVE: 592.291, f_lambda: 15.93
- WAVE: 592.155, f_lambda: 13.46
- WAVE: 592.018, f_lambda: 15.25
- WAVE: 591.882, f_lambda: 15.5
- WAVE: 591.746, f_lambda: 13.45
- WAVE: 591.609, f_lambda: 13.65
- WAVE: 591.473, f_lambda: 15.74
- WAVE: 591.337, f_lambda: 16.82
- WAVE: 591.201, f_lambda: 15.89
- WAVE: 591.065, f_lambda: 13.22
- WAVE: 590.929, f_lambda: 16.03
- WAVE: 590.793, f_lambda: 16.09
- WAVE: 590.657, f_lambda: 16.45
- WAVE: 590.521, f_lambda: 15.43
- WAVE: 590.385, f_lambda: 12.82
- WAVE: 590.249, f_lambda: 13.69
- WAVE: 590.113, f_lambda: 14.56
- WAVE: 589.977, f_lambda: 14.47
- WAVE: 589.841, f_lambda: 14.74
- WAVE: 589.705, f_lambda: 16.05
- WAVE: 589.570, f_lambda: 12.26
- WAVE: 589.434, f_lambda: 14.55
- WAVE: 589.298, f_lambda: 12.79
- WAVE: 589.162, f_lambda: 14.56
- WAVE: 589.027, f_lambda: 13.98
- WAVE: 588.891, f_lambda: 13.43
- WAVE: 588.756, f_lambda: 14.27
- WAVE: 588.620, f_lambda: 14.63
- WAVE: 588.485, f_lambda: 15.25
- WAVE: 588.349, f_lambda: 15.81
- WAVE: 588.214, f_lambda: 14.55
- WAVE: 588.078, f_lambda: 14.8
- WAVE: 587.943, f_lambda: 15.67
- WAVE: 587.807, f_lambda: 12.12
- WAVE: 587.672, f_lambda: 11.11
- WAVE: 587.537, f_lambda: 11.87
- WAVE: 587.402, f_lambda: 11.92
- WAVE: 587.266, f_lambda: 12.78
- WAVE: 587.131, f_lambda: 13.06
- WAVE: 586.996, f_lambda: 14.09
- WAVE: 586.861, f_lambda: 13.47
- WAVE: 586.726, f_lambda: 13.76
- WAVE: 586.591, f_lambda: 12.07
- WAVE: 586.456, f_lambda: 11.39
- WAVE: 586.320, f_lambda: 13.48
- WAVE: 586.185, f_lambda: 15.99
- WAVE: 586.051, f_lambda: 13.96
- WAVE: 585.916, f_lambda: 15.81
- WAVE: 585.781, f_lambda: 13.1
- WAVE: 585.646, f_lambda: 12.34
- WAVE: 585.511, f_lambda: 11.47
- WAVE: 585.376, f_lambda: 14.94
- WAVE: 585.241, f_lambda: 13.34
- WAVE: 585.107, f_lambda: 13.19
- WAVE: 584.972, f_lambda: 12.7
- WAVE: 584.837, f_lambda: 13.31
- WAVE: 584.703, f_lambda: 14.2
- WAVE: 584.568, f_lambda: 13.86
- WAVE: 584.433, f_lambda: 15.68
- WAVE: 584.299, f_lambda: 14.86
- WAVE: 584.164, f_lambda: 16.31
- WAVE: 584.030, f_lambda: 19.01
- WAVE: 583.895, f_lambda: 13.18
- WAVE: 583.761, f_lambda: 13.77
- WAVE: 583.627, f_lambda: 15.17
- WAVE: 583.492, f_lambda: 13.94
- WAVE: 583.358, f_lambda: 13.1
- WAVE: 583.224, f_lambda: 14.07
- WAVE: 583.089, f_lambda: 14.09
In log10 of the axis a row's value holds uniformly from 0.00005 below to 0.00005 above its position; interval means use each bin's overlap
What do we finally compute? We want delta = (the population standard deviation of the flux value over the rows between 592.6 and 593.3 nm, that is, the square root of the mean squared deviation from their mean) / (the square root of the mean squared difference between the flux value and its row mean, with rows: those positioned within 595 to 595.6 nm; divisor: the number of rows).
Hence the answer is 1.36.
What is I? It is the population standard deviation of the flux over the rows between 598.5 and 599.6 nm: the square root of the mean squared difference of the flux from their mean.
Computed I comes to 1.53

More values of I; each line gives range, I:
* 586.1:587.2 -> 1.29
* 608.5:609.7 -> 0.54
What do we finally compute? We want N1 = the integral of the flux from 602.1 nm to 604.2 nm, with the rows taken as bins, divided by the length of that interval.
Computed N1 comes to 13.6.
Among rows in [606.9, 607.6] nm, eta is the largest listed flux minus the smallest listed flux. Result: 1.7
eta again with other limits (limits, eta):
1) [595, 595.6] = 3.9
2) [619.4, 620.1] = 4.7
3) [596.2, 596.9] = 1.7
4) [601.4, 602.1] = 1.8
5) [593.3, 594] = 4.7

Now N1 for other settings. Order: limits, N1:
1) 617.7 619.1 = 15.4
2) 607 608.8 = 14.2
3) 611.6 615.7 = 14.7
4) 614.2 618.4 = 14.8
